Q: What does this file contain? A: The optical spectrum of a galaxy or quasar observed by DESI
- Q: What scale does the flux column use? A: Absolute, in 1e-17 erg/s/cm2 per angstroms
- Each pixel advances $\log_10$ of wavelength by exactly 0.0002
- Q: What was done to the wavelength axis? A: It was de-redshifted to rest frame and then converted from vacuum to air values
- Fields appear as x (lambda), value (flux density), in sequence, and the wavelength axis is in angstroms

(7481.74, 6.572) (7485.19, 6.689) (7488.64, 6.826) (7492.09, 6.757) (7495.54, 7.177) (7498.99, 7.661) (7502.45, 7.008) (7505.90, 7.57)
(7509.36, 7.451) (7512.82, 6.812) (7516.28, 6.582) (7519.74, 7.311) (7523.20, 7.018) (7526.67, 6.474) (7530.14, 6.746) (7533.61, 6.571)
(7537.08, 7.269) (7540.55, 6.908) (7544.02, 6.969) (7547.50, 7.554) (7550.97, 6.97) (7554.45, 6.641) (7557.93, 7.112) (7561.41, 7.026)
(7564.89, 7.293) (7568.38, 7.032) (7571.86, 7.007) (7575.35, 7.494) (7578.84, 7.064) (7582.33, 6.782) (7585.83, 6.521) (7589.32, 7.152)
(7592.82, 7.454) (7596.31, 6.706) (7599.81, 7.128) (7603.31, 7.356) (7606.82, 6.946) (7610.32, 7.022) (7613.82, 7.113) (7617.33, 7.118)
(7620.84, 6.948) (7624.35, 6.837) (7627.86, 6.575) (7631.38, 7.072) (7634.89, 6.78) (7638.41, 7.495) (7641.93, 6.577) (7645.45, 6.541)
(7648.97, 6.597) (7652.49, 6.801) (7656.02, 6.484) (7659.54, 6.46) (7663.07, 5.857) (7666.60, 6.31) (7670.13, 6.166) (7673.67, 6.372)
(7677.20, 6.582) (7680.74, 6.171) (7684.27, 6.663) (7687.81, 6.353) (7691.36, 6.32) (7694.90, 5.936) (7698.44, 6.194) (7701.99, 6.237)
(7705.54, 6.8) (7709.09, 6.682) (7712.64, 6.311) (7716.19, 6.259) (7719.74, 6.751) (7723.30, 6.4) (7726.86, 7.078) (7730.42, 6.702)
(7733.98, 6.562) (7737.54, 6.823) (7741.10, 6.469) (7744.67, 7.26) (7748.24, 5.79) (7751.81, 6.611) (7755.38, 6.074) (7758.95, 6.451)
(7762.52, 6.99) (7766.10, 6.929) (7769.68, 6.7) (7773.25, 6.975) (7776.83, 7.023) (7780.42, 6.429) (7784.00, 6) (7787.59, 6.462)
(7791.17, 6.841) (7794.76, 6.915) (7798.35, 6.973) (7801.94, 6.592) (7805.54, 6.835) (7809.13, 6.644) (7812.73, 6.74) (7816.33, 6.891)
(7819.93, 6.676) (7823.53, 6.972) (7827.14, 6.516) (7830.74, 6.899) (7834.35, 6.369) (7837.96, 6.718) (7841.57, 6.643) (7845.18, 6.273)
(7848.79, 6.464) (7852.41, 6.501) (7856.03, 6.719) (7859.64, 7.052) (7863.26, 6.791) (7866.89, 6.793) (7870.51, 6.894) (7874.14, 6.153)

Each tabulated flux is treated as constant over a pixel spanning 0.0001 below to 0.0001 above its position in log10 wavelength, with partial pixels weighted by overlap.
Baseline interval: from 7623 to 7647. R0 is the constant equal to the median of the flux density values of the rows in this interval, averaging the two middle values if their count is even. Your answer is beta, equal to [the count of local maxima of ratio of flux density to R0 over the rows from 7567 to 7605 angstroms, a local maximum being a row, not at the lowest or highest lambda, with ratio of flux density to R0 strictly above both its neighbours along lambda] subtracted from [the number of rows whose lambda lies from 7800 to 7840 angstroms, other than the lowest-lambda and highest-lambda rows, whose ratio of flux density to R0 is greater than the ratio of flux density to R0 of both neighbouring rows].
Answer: 2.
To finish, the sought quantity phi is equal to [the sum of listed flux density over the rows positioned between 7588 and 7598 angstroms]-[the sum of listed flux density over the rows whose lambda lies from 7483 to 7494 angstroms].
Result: 1.0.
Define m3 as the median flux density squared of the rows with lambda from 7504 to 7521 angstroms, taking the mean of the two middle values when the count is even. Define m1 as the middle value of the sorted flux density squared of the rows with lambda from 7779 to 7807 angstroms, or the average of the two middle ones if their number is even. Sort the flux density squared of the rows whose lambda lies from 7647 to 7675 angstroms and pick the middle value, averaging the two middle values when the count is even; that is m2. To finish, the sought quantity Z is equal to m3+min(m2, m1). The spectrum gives 94.6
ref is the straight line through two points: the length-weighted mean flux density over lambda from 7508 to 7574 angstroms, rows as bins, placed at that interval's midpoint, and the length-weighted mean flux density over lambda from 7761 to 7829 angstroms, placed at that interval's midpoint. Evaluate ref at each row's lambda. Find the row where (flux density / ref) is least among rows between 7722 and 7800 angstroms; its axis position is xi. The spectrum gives 7748.24 angstroms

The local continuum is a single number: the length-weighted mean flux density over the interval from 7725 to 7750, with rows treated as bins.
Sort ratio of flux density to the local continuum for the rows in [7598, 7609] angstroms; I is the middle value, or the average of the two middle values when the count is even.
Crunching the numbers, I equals 1.07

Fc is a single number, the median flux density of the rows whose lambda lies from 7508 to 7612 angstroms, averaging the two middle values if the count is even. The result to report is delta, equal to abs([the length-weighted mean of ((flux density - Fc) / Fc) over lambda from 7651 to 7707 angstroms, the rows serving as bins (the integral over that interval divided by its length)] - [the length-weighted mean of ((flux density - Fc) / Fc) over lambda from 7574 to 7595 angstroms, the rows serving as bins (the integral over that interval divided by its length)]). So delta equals 0.101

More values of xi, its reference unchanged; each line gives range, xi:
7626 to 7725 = 7663.07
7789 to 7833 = 7827.14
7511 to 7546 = 7526.67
